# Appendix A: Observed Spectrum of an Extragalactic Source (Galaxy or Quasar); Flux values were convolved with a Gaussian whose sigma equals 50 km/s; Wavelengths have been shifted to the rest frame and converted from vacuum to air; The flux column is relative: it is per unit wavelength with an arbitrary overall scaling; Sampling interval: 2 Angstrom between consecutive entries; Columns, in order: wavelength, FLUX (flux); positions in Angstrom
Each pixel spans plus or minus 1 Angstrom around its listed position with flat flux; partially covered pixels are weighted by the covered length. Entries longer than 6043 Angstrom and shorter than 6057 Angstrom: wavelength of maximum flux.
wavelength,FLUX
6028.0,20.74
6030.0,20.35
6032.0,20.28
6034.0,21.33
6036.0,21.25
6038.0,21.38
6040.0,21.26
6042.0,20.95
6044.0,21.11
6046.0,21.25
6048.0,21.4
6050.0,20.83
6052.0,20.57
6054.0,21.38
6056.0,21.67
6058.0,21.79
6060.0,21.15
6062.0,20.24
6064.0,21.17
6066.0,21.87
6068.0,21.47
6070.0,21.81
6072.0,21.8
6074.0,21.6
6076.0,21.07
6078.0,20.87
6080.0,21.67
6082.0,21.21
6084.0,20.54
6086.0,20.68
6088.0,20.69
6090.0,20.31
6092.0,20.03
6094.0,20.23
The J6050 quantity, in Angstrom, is 6056.0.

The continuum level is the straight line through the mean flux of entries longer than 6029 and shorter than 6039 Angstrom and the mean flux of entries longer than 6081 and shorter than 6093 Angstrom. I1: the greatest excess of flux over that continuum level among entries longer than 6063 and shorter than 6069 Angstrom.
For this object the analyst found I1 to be 1.16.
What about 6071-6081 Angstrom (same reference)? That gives 1.13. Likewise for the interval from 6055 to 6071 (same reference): 1.16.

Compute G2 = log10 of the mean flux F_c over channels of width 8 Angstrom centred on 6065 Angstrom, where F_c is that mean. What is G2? 1.326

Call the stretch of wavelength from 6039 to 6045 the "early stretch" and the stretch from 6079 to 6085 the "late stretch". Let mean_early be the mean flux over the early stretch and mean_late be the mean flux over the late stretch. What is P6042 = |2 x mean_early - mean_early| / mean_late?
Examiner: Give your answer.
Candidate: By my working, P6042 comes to 1.00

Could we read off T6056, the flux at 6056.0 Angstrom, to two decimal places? 21.67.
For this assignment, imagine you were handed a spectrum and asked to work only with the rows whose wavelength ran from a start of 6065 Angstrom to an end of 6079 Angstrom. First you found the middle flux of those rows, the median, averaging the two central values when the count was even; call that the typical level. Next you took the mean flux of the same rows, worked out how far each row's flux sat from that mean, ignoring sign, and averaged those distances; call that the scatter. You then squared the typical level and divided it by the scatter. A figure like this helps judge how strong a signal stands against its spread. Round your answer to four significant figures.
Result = 1504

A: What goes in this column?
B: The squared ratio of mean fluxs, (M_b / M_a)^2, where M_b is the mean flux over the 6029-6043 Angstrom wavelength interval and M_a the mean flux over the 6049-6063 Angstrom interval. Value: 0.99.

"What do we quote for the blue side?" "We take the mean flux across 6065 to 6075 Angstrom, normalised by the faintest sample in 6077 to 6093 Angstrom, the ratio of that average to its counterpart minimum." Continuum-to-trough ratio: 1.08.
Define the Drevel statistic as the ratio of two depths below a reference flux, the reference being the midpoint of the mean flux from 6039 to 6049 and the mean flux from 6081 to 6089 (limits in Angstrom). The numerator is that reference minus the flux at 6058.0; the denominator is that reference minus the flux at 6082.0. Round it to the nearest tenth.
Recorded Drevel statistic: 3.6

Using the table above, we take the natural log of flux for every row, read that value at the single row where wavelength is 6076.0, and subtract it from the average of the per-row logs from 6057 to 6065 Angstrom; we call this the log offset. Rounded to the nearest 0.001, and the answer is 0.000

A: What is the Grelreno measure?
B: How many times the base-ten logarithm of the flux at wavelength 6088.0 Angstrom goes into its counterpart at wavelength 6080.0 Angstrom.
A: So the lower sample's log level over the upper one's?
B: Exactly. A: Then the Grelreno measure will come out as 1.02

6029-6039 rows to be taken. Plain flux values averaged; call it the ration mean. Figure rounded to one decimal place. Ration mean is 20.9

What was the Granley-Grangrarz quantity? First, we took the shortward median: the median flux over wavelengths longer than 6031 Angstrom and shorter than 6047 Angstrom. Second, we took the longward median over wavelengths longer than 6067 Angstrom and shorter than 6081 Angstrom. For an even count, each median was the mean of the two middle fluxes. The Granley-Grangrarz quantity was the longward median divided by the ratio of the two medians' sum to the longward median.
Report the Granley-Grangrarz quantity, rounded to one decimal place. 10.9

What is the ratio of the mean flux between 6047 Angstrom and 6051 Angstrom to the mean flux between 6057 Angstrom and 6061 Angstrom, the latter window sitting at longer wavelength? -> 0.98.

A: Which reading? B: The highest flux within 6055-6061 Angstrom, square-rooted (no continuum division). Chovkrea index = 4.67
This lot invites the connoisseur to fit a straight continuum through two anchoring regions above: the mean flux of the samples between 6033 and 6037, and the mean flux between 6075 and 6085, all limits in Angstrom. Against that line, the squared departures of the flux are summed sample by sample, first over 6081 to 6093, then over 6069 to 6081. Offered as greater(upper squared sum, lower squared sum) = 2.01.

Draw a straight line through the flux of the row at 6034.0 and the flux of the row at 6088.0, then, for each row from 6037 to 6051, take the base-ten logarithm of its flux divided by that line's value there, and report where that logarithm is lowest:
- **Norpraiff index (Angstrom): 6050.0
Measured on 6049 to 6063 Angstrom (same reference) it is 6062.0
